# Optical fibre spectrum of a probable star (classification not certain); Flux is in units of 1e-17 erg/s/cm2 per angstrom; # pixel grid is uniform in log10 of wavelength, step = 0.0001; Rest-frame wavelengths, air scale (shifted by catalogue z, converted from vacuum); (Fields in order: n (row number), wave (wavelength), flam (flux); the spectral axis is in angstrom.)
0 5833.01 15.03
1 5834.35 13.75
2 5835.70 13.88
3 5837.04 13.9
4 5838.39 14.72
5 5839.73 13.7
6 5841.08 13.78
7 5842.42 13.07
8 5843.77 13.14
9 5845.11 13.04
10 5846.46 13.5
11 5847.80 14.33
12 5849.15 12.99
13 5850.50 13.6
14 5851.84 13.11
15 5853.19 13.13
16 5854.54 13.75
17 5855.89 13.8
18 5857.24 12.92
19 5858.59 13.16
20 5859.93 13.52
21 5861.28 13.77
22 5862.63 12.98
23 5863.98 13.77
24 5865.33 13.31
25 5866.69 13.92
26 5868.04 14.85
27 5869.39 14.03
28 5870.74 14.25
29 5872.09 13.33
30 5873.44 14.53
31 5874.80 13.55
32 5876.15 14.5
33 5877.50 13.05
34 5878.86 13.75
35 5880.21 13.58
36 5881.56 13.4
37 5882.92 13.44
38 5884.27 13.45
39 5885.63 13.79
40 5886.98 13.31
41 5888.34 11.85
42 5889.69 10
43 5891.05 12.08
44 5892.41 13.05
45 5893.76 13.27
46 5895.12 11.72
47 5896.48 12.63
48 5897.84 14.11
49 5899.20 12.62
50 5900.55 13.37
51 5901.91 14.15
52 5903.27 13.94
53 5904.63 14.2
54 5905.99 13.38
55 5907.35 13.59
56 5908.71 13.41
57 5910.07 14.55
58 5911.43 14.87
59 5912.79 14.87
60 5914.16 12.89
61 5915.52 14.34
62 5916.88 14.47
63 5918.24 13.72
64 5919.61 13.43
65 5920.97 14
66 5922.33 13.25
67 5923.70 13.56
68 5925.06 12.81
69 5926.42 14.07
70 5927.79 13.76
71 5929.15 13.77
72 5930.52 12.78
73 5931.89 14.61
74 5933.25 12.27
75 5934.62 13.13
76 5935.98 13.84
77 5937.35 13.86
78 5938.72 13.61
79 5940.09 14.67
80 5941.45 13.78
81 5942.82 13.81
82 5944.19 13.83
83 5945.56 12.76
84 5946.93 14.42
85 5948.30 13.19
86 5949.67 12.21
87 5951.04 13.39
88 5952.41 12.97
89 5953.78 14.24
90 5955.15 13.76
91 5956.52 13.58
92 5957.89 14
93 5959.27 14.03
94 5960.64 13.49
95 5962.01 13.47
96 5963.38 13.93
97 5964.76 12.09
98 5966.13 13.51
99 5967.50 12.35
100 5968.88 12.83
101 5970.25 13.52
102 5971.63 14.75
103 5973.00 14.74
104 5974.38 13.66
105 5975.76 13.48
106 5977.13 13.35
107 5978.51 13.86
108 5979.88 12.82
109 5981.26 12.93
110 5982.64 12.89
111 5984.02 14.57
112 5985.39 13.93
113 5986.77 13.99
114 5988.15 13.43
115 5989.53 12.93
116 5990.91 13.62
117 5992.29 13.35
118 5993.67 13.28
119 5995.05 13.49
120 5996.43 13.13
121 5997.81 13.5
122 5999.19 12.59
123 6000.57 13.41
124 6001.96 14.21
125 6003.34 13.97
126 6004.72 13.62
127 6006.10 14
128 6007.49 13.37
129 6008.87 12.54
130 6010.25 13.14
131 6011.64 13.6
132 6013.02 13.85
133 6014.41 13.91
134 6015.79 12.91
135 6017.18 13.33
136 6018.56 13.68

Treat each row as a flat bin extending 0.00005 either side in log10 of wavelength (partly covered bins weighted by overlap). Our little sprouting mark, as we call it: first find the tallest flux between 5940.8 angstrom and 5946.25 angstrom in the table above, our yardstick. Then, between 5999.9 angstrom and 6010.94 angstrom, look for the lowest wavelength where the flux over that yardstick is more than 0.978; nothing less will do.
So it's 6001.96 angstrom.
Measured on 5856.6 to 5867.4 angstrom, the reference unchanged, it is 5861.28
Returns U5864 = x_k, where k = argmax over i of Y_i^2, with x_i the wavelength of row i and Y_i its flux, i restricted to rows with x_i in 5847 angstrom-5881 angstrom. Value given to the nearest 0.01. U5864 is 5868.04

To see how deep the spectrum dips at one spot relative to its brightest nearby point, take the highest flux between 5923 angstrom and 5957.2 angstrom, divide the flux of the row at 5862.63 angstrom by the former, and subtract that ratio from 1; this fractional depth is 0.12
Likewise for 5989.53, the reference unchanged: 0.12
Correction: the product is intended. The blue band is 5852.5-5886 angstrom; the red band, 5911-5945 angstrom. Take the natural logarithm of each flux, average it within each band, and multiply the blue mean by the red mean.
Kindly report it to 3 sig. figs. 6.85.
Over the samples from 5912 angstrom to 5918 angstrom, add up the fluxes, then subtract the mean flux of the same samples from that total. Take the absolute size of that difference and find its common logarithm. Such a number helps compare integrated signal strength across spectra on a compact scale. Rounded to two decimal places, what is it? 1.63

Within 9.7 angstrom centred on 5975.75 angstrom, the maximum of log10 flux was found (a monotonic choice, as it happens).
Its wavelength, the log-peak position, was 5971.63 angstrom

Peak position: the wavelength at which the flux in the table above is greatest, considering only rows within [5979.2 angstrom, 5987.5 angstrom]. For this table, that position 5984.02 angstrom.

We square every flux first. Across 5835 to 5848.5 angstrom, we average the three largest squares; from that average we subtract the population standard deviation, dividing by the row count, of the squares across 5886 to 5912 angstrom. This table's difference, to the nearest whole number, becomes 177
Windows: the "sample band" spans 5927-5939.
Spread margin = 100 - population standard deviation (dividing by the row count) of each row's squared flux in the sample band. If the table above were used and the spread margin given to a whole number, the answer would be 83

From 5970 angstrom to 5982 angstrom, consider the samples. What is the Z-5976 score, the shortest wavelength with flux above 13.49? 5970.25 angstrom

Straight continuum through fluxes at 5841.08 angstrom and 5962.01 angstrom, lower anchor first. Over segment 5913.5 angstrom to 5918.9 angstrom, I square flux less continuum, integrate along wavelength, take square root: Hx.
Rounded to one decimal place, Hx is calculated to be 1.6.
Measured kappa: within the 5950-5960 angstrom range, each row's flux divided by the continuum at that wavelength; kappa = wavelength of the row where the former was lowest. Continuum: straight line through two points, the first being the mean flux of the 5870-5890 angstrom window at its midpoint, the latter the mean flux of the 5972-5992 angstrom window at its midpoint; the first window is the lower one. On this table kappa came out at 5952.41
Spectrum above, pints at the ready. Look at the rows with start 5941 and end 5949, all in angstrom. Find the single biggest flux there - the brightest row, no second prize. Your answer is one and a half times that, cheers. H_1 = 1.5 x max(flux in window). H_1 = 21.6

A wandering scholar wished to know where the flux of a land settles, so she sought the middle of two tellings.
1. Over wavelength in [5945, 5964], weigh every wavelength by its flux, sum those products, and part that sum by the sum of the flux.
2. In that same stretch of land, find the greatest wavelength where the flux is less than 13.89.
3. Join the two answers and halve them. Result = 5958.3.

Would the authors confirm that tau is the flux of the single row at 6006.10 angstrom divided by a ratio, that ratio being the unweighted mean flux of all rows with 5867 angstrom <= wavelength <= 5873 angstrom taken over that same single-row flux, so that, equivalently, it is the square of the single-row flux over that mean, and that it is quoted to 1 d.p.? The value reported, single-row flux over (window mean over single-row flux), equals 13.9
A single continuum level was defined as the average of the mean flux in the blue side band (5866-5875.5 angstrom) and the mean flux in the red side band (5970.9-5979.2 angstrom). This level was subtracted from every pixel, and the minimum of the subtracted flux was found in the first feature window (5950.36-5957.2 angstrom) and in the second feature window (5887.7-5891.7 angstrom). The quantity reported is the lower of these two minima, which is -4.0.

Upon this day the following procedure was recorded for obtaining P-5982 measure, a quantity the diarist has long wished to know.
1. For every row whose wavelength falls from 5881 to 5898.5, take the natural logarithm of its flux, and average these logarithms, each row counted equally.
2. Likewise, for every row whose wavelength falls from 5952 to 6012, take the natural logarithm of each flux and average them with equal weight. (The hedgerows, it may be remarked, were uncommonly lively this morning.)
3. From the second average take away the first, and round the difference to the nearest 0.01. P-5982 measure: 0.06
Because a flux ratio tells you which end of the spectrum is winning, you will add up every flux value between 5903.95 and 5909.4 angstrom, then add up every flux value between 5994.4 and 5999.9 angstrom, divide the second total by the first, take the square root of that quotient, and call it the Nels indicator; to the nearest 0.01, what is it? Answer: 0.98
